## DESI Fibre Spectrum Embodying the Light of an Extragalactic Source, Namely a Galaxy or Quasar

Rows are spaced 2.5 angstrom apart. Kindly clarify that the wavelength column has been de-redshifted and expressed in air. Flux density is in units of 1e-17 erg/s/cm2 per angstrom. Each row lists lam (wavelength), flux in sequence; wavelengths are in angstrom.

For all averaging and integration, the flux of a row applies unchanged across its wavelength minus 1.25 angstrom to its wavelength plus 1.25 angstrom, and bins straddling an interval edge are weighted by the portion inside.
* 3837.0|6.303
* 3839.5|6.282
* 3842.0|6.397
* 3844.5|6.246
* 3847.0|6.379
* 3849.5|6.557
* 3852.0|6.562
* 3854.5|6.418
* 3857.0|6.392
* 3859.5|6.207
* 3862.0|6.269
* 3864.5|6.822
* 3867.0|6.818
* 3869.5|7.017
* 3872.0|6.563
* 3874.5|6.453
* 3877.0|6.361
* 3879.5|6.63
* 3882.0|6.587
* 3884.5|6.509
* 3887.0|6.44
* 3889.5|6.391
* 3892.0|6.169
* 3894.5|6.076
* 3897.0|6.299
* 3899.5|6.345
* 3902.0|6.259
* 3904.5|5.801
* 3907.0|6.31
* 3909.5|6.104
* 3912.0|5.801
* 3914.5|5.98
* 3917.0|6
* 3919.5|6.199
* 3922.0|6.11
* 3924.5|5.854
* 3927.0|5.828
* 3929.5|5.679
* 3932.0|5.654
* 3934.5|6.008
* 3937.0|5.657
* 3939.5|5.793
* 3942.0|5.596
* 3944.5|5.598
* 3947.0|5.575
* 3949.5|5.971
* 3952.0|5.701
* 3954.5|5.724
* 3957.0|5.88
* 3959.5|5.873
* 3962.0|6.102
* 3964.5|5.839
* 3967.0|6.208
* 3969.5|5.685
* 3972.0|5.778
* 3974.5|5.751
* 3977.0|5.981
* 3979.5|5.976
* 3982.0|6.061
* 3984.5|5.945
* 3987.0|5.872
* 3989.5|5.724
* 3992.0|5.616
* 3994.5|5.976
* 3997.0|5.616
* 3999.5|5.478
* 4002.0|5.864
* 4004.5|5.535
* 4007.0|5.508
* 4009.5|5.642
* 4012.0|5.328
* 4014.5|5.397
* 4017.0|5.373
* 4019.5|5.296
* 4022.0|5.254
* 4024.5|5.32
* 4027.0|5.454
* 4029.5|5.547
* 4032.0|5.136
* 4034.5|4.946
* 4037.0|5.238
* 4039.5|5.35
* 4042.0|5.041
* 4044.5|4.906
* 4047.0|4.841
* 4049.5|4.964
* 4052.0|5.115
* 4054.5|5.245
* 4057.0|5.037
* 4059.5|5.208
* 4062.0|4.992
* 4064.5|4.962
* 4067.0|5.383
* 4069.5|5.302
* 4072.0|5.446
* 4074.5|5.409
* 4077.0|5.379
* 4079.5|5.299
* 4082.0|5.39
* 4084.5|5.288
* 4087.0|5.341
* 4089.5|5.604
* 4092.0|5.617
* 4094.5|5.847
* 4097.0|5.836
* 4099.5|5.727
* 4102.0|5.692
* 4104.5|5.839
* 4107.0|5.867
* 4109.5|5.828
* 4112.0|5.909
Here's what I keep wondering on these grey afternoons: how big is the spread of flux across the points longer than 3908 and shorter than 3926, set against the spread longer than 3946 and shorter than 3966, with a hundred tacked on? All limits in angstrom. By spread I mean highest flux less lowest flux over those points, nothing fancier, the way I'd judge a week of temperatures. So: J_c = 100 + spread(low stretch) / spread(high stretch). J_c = 101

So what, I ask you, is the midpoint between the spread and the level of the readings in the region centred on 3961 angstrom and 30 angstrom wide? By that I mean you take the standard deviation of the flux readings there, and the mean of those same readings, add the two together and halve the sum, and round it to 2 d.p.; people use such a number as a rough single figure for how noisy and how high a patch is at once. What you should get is 3.01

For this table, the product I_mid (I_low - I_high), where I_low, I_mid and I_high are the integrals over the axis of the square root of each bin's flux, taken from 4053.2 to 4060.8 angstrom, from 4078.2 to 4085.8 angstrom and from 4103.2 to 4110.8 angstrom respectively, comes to -19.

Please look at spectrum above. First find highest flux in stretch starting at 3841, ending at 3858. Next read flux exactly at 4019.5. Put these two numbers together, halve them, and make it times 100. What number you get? 593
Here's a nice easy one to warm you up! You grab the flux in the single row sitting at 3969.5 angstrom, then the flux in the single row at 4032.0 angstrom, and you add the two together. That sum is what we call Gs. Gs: 10.8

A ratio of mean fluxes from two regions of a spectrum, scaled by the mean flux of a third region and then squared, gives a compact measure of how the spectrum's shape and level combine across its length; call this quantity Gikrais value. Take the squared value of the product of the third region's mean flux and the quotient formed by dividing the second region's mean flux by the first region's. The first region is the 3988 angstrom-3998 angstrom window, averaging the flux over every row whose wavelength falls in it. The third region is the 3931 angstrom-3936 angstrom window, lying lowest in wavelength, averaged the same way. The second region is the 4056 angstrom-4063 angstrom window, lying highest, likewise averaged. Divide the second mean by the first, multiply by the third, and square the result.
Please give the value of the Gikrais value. 27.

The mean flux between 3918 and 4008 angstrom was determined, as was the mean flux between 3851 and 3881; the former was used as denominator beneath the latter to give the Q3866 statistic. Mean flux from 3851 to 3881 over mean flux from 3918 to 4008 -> 1.13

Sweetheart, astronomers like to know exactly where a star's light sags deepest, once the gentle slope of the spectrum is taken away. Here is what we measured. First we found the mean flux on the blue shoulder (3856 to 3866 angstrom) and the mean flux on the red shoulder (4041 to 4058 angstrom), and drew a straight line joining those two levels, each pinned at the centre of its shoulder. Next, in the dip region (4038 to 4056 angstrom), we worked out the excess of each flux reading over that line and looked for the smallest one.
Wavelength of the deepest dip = 4047.0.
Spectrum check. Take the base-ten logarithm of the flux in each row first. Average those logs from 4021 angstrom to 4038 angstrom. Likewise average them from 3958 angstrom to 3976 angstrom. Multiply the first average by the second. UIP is 0.556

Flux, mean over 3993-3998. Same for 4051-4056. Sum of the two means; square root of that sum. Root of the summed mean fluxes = 3.31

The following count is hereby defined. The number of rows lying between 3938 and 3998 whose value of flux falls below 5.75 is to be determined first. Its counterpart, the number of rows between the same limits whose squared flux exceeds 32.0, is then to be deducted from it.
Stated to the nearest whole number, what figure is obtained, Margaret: -10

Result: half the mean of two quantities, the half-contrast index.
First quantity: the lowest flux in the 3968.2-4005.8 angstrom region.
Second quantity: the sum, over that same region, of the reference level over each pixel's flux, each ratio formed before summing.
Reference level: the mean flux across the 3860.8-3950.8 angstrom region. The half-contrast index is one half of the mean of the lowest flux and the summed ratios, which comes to 5.36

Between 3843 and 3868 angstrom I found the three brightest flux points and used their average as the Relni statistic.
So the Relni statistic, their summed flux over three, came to 6.7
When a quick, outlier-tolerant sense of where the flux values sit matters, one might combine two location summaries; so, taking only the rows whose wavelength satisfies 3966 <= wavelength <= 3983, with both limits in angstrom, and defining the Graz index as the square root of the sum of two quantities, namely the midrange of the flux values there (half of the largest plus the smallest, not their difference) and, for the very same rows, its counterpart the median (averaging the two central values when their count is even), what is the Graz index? 3.45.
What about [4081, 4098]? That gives 3.34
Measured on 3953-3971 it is 3.44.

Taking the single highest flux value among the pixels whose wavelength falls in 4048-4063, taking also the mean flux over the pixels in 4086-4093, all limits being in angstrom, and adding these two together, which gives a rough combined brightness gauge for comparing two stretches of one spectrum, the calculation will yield 10.8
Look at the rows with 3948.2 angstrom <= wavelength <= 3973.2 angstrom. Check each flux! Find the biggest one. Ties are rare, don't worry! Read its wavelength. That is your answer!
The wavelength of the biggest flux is 3967.0 angstrom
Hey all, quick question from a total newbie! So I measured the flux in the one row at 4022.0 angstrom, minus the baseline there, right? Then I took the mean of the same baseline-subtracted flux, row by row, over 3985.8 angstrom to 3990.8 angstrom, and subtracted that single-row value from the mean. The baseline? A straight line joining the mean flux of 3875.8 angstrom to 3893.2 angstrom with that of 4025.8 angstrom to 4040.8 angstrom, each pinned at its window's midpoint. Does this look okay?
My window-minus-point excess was 0.3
